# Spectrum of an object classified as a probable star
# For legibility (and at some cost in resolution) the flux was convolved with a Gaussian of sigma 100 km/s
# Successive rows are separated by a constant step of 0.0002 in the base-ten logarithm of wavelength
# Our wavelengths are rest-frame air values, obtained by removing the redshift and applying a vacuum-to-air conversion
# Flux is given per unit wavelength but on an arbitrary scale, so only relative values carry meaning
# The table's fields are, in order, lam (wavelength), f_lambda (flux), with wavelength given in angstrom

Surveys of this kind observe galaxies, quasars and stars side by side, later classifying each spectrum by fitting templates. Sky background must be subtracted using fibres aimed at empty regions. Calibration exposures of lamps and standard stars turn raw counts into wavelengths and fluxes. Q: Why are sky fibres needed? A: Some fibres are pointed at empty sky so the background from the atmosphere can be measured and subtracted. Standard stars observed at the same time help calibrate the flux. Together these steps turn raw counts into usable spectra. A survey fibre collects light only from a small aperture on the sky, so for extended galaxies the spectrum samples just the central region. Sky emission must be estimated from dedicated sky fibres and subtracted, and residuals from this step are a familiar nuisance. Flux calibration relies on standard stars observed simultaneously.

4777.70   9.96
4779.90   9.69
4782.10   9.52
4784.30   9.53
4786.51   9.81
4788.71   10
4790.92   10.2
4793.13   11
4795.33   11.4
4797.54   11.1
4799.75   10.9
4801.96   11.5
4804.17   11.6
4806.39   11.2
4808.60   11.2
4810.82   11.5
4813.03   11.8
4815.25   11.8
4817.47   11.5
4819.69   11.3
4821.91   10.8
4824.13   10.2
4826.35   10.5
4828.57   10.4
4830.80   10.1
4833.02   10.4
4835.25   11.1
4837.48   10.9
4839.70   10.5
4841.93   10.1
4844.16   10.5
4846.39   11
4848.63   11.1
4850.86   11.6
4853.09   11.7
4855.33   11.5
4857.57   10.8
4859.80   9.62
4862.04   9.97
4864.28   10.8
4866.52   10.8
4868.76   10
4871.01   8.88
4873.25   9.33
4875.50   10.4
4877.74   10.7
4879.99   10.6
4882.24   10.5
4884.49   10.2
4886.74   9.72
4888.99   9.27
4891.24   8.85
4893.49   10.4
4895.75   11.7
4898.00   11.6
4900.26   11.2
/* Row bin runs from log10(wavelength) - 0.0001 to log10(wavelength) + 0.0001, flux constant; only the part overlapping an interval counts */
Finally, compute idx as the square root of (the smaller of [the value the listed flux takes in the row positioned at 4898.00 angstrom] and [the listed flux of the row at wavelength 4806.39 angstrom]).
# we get 3.35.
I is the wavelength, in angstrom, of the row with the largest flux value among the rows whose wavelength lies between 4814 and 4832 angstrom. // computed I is 4815.25 angstrom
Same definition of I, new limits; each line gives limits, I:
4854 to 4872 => 4855.33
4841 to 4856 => 4853.09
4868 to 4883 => 4877.74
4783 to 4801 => 4795.33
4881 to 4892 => 4882.24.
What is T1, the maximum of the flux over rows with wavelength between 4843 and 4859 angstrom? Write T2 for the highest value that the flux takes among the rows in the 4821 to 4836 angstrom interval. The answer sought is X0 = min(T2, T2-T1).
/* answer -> -0.6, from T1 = 11.7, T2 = 11.1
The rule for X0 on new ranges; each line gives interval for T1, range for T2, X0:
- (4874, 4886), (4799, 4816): 1.1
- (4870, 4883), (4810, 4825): 1.1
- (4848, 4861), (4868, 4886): -1.0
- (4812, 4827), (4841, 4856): -0.1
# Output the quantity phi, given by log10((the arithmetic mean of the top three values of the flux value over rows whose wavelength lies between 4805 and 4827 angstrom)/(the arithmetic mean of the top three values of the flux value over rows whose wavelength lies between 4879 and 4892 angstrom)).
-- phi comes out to 0.05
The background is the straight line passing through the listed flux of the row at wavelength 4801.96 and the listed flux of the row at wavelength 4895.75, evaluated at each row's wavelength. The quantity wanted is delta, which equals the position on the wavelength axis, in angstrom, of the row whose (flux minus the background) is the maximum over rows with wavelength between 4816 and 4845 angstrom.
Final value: 4817.47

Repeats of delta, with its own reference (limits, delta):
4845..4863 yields 4853.09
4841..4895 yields 4853.09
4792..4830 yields 4813.03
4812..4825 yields 4813.03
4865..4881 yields 4866.52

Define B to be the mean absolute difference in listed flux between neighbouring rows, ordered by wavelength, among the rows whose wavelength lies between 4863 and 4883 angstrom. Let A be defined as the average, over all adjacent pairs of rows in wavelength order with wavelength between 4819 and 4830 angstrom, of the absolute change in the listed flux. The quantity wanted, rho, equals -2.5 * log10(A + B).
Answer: 0.15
